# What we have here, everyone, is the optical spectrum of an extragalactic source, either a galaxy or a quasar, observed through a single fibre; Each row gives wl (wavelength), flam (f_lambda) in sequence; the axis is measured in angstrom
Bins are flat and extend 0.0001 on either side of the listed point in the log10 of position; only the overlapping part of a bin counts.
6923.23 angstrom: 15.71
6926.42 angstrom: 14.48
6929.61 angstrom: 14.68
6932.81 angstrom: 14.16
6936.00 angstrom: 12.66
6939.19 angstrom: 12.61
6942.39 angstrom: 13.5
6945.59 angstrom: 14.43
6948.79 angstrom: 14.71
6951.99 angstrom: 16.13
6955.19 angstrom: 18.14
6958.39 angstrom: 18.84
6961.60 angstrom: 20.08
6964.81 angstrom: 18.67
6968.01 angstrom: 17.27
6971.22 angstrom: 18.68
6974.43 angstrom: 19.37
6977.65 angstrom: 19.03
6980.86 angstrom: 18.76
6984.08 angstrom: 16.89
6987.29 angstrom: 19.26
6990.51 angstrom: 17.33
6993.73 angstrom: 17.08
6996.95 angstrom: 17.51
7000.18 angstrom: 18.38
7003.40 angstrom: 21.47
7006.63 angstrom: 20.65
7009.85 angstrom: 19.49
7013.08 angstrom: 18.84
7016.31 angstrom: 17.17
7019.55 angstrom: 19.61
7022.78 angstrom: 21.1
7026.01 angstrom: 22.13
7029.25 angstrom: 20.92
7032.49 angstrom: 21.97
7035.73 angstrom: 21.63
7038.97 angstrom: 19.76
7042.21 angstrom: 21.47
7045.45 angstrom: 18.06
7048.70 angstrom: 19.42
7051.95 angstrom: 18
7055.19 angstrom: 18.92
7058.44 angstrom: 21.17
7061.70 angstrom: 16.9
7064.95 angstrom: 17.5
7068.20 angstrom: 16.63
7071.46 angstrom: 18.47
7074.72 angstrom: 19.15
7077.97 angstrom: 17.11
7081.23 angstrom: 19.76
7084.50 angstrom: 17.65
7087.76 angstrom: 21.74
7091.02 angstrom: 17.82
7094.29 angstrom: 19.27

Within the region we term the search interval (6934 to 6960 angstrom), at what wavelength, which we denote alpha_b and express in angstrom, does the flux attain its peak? 6958.39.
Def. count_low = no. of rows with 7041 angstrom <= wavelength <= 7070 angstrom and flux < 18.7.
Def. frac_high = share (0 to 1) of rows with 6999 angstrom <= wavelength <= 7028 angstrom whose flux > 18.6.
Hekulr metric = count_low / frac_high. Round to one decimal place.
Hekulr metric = 6.4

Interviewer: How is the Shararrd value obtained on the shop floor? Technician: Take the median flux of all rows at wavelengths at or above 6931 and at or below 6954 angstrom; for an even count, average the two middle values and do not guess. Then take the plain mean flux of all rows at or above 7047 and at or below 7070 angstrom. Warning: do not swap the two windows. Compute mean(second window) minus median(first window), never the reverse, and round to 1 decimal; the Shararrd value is 4.2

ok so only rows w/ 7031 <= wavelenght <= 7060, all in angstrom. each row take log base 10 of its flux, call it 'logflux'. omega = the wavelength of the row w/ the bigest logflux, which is 7032.49 angstrom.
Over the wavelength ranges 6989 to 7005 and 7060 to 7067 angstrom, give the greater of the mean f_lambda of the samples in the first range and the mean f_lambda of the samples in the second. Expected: 18.4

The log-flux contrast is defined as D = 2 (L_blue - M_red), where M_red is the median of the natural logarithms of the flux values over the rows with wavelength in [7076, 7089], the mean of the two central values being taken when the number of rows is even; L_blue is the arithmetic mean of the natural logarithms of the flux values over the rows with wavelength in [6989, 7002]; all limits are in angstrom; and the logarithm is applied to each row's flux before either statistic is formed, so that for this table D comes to -0.12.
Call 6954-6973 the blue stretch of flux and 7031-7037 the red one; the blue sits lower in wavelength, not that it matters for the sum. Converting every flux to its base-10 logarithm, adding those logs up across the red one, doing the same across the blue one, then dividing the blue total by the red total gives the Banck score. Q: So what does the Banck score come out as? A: 2.8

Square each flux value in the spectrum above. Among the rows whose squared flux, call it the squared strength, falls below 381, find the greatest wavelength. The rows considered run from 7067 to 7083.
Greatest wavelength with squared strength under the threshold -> 7077.97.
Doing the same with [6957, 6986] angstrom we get 6984.08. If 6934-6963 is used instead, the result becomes 6958.39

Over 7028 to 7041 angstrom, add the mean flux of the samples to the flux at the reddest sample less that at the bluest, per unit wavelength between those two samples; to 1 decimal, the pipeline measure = 21.0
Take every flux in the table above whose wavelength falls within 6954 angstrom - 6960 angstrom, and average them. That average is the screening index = 18.5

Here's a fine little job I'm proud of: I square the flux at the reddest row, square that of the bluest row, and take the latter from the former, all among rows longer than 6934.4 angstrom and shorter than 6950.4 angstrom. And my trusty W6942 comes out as 56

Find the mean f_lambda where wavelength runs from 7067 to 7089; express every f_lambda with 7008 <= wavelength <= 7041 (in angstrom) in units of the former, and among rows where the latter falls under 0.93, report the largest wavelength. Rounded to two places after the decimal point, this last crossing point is 7016.31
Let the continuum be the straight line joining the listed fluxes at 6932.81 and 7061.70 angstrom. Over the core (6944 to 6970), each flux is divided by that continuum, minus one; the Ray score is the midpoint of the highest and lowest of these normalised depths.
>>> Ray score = 0.18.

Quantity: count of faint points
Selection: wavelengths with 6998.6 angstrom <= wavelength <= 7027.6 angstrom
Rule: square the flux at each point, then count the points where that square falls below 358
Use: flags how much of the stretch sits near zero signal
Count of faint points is 3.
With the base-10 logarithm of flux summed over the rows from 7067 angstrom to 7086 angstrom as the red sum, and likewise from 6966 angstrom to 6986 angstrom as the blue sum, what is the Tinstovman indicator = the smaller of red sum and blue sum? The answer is 7.5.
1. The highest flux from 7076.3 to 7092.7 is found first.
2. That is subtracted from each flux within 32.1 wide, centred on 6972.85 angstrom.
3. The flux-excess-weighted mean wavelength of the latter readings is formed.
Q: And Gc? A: 6973.5 angstrom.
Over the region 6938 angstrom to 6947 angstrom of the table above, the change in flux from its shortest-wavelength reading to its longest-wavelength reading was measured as 1.8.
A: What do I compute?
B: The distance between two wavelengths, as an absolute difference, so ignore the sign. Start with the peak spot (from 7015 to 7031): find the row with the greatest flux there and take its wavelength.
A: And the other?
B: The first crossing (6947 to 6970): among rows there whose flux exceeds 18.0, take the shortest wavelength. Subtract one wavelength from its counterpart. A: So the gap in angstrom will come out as 70.8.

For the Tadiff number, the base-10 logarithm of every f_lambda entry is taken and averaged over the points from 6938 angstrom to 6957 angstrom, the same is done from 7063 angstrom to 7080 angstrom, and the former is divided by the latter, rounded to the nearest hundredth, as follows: 0.94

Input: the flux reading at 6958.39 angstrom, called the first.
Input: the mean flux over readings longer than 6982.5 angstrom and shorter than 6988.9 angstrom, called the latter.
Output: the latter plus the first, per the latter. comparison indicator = 2.04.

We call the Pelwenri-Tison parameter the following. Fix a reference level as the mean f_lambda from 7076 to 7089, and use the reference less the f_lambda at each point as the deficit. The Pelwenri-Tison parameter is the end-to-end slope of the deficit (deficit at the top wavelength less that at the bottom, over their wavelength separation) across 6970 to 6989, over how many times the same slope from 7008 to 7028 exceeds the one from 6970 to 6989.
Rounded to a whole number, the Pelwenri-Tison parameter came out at 0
